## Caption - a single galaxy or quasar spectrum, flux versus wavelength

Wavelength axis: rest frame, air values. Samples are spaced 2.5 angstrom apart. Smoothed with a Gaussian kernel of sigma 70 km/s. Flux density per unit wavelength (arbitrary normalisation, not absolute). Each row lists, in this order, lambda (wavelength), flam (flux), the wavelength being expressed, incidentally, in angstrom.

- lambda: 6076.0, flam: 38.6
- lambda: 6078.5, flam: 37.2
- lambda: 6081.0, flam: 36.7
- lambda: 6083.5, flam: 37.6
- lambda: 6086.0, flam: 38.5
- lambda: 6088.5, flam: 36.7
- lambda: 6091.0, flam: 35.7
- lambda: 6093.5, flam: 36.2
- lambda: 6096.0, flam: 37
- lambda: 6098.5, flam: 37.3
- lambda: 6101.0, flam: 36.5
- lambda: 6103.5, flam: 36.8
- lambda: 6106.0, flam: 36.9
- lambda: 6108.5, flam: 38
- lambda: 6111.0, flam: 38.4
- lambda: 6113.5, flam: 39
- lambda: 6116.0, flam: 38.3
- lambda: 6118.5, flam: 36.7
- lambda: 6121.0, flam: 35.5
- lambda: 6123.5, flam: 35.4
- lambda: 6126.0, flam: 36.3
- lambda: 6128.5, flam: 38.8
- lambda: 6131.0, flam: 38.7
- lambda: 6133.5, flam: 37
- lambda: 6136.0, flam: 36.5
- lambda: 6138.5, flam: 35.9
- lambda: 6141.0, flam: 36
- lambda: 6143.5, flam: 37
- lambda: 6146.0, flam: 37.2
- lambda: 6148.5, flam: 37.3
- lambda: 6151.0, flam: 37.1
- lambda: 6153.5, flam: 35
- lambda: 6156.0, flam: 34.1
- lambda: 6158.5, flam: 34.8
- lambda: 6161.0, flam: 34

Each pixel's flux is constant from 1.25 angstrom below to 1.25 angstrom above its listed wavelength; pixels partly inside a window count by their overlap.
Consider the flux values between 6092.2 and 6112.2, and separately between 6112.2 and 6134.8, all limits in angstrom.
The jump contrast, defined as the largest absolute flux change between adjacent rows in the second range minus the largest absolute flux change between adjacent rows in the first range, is 1.4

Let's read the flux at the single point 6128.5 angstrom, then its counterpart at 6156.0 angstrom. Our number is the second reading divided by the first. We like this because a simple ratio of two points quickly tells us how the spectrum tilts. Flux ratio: 0.88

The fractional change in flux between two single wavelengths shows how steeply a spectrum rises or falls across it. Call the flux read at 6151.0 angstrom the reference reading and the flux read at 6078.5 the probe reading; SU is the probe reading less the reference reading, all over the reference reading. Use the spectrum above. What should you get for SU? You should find 0.00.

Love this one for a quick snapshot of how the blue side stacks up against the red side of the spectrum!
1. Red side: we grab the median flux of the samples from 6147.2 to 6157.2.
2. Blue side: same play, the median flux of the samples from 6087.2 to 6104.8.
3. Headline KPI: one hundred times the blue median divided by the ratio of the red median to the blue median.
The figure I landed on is 3736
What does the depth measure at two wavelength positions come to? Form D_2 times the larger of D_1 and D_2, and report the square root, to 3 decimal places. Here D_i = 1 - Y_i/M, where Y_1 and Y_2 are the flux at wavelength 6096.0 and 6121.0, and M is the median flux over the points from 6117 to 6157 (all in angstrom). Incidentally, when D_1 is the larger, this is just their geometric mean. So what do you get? 0.030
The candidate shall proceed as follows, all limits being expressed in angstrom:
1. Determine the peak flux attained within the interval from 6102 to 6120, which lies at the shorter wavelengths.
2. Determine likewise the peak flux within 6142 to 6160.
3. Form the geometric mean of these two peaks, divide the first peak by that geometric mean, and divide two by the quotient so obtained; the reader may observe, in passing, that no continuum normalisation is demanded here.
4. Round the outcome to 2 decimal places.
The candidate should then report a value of 1.96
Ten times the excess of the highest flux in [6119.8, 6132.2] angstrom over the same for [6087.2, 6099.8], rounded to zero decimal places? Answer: 15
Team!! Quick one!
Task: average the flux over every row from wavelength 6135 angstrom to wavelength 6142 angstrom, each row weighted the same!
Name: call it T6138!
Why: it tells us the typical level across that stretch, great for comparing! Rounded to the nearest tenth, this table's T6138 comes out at 36.1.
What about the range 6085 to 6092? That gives 37.0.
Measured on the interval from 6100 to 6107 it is 36.7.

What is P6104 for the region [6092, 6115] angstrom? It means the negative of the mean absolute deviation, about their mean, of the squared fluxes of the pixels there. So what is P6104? -56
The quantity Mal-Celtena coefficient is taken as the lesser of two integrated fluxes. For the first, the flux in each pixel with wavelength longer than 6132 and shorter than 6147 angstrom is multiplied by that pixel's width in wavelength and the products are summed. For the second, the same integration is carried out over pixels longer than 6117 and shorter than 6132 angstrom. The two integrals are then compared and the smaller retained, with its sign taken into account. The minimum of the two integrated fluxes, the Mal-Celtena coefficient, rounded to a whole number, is 549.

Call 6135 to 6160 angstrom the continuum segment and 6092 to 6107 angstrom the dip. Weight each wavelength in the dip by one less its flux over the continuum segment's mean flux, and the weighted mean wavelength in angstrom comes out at 6100.4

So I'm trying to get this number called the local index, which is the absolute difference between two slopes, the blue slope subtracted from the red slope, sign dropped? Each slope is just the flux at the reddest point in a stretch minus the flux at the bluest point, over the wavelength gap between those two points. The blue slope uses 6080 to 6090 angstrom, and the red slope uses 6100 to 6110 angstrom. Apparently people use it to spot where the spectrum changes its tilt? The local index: 0.2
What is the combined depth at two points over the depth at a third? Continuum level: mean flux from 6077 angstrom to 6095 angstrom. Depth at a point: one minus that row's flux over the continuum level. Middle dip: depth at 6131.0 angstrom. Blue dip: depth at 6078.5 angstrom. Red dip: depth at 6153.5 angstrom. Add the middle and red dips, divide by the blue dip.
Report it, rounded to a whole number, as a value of -1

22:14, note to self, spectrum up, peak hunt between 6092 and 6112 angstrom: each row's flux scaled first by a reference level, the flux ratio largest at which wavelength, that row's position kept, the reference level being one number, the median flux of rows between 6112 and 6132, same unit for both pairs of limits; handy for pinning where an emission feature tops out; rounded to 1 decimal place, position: 6111.0 angstrom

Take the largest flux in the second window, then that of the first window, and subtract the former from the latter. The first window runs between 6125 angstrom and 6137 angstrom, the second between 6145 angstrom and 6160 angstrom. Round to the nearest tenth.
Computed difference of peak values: 1.5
